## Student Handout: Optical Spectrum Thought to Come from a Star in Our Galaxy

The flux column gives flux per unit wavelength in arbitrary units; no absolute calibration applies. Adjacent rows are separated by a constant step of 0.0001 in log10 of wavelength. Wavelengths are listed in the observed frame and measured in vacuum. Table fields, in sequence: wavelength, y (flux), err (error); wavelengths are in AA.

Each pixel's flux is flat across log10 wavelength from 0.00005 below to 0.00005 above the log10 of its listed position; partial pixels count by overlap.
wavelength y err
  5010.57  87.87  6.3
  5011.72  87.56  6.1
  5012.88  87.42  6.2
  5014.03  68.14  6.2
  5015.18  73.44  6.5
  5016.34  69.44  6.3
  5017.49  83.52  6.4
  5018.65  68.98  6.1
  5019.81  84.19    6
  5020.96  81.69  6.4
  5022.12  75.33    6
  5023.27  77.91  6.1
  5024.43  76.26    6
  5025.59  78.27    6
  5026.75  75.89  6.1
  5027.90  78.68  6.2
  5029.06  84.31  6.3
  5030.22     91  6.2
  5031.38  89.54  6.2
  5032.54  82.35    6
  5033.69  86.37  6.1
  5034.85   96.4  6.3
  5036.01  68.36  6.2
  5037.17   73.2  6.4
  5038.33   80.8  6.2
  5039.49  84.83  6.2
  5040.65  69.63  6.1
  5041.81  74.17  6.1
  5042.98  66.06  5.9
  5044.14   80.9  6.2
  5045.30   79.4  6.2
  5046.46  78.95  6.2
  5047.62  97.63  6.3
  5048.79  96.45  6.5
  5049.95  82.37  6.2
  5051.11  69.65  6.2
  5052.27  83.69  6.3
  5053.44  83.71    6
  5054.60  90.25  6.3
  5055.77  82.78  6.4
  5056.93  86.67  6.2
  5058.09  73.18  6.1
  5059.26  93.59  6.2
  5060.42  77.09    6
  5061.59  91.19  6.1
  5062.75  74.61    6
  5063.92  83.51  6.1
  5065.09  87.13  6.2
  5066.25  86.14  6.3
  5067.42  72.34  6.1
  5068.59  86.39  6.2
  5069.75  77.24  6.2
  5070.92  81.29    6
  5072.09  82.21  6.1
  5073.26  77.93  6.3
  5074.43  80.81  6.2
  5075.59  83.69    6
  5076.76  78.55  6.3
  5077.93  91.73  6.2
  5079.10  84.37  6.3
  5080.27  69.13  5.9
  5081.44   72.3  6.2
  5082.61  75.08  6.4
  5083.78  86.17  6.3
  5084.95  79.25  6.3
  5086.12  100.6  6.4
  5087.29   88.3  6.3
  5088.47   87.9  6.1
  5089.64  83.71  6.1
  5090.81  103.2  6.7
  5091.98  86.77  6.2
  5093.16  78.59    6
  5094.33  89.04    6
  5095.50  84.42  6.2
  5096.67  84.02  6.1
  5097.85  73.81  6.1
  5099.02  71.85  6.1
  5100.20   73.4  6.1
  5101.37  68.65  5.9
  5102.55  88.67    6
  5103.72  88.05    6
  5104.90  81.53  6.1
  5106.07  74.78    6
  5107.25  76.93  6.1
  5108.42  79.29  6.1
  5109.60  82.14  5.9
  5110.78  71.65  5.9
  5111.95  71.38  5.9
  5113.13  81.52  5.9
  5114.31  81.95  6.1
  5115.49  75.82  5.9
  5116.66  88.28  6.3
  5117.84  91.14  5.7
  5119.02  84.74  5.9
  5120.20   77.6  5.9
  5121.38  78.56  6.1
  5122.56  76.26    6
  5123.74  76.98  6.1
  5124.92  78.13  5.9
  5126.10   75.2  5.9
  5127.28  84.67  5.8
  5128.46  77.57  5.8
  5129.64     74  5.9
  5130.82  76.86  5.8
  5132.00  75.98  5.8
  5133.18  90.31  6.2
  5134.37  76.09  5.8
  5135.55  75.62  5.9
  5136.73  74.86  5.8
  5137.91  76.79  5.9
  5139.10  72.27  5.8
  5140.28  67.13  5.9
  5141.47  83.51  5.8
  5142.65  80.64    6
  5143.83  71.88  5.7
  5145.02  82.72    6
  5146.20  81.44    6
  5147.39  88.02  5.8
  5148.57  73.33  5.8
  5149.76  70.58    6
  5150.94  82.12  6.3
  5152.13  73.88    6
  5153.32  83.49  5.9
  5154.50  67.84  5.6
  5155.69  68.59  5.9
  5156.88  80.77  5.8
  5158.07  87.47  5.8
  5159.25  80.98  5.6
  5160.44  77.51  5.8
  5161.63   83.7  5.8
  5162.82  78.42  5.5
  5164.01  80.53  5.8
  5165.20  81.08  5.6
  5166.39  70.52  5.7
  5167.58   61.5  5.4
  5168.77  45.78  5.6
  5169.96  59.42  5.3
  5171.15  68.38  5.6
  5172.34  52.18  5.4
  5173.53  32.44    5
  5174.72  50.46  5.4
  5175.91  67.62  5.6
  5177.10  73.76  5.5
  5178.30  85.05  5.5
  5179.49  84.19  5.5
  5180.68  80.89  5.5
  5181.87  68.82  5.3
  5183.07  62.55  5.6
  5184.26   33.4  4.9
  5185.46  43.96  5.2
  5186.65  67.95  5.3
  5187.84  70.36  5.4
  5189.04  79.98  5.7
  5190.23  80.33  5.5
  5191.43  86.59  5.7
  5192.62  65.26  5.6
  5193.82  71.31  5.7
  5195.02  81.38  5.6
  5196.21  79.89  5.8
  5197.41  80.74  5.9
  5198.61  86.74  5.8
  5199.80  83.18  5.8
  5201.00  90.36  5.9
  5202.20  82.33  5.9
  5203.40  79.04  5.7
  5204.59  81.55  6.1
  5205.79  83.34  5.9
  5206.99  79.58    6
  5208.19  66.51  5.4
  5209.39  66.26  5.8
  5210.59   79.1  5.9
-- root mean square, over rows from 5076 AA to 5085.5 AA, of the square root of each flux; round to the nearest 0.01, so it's 8.92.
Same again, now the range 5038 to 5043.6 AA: 8.67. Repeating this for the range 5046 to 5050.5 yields 9.43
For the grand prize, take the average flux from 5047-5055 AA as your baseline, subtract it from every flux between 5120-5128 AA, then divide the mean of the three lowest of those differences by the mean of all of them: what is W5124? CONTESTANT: 1.3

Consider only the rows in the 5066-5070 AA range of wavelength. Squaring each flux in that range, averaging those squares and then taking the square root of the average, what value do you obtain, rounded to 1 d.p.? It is 80.8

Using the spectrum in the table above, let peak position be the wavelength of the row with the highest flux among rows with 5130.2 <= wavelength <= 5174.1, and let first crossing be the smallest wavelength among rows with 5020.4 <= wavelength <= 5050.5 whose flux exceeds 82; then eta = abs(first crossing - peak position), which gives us 104.1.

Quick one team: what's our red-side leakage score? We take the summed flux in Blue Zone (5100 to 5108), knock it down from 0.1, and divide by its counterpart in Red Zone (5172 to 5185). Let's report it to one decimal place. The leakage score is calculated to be -0.8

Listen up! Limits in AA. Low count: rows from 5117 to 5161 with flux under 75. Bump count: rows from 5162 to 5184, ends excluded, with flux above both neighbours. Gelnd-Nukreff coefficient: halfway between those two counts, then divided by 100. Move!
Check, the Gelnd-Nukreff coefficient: 0.065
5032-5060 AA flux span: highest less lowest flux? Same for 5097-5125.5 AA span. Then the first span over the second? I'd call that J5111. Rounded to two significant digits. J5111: 1.4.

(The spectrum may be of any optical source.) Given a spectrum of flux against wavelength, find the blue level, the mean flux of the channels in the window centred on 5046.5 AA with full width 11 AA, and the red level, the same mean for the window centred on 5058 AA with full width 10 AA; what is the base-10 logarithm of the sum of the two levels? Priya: 2.22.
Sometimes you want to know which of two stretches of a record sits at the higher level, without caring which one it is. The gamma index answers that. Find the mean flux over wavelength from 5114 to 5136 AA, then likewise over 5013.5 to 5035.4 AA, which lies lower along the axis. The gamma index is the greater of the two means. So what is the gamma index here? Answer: 80.1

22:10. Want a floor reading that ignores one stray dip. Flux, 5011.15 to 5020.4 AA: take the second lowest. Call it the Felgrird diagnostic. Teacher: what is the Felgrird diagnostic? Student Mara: 68.98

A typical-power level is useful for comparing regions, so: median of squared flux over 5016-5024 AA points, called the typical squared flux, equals 6070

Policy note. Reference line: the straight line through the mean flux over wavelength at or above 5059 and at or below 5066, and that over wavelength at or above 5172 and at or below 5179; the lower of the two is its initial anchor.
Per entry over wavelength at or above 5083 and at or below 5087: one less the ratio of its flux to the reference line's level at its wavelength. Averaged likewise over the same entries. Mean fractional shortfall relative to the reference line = -0.11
